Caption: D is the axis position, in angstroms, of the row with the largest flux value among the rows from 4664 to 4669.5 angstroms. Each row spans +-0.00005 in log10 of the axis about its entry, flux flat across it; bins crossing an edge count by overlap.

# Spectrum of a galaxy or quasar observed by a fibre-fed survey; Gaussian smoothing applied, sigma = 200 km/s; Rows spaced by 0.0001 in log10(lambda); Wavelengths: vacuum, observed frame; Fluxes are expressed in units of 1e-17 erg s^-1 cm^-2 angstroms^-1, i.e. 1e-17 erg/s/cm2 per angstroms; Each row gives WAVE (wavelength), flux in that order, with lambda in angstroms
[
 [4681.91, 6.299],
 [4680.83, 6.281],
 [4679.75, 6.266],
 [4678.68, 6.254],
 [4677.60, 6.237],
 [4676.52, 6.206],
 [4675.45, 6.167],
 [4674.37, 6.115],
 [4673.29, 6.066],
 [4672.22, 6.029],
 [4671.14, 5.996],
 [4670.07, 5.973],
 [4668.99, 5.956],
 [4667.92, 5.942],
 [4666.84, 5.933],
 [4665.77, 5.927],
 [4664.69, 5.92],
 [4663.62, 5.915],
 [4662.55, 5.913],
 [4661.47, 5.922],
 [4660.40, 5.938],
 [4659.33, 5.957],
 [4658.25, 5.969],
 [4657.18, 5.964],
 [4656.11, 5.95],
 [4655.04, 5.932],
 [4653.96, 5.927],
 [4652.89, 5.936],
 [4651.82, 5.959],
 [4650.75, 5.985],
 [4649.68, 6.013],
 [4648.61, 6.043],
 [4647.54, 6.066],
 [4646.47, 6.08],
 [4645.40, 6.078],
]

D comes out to 4668.99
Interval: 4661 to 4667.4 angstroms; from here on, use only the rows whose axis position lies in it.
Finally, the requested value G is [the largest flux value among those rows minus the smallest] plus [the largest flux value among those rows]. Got 5.95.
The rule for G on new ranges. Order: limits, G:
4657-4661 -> 6.00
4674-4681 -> 6.45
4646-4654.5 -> 6.23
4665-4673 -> 6.13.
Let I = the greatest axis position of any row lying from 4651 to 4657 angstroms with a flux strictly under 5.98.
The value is 4656.11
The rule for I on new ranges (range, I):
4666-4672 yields 4670.07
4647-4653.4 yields 4652.89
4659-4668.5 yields 4667.92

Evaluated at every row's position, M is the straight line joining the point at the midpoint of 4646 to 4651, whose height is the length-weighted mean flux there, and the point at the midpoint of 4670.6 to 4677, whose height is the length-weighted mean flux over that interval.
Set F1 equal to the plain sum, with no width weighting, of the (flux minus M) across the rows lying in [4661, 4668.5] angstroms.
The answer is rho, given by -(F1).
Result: 1.09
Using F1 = -1.09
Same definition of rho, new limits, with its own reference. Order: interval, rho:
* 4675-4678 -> -0.29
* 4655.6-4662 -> 0.70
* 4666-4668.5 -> 0.30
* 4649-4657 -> 0.66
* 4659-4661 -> 0.24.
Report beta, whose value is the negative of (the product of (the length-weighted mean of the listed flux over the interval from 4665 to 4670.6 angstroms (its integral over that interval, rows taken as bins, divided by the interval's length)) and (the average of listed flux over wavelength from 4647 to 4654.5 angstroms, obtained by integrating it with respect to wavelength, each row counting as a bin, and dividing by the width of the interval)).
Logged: -35.6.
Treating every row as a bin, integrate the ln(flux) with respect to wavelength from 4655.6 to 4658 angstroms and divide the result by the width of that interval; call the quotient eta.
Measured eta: 1.79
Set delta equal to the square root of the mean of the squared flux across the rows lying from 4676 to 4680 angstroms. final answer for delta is 6.24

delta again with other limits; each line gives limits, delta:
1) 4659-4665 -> 5.93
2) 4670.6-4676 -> 6.07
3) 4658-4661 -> 5.95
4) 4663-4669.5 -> 5.93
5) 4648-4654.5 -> 5.98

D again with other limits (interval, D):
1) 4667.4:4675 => 4674.37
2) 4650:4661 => 4650.75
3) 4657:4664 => 4658.25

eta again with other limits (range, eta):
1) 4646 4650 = 1.80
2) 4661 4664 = 1.78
